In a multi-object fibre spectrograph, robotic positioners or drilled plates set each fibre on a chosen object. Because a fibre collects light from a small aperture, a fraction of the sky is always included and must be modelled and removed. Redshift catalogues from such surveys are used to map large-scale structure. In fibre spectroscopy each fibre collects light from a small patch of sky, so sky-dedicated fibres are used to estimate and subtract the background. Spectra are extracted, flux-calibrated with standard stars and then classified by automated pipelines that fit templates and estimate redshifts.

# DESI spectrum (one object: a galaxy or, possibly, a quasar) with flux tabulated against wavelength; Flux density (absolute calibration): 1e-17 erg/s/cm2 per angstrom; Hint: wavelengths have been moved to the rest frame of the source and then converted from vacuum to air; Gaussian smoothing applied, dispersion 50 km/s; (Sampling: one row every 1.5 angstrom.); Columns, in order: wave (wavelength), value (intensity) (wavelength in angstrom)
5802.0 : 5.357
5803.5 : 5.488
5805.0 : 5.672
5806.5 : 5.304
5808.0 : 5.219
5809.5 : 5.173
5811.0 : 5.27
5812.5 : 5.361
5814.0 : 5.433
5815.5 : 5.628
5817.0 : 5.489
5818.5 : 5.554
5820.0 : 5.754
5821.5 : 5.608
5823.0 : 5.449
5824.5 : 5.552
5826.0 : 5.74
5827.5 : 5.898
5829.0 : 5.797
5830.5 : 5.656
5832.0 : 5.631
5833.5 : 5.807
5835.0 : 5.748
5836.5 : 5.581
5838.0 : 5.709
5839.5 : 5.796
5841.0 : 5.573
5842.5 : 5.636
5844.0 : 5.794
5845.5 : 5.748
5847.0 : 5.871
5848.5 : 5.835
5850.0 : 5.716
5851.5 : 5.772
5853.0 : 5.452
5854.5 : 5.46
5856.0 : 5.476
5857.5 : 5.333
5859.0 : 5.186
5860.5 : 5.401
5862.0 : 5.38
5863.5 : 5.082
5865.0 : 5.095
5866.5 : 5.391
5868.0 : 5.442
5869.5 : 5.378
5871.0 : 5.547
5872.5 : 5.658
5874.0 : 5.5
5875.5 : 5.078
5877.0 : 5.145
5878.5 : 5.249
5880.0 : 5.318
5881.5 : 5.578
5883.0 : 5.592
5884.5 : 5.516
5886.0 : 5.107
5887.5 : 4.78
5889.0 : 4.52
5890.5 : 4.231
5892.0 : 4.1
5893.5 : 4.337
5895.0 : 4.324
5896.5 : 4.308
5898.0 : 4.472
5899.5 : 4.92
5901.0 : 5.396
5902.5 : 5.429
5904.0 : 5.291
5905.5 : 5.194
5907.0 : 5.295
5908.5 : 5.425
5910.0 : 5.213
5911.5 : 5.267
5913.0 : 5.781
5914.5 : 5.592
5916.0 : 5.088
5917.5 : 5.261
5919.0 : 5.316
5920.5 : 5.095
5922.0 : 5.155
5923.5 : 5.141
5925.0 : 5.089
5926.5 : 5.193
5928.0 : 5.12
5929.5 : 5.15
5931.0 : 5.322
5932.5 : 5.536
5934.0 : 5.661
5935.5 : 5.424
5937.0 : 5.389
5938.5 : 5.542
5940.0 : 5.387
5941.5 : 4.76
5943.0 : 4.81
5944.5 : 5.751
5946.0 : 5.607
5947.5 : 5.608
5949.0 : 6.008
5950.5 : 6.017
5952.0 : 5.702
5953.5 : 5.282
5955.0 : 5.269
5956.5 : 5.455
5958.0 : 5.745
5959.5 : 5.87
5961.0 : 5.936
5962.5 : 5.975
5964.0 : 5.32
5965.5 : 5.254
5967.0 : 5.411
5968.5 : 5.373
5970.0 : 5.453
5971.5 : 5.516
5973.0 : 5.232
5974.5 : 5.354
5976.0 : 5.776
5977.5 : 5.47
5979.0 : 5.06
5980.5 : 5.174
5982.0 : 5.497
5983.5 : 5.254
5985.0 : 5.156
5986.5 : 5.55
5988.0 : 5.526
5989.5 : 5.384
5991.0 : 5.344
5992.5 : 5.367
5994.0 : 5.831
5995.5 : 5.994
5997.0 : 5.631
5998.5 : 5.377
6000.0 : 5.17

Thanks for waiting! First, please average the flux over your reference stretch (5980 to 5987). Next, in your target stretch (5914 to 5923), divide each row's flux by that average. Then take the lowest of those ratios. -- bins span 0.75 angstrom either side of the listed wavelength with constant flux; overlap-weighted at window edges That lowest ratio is 0.96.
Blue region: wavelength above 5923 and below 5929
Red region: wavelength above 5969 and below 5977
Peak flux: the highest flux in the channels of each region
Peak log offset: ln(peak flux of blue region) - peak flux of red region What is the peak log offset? -4.1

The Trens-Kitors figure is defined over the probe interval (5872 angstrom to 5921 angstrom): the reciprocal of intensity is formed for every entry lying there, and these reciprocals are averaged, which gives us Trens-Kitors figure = 0.198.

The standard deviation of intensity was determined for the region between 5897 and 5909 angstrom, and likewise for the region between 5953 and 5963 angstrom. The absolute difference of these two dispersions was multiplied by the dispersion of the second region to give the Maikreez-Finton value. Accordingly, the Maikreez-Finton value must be 0.007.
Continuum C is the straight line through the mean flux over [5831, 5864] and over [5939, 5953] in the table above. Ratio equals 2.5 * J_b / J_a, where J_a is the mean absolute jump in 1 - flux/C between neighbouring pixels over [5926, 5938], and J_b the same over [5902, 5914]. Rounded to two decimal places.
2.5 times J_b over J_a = 3.50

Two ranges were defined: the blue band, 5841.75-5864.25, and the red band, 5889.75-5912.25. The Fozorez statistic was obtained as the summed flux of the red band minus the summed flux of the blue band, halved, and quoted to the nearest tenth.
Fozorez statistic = -5.0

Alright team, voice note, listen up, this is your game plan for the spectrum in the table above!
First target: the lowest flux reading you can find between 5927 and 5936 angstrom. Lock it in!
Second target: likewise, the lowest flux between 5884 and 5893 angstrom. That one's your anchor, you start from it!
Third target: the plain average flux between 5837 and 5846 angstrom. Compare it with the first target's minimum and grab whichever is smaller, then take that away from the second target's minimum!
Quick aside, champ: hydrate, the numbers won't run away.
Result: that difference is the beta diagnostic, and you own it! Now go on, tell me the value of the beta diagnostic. -1.02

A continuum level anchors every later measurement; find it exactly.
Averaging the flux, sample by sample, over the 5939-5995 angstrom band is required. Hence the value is 5.5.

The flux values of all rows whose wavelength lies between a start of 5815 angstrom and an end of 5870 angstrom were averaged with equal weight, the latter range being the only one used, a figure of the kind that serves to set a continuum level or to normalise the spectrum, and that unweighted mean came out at 5.58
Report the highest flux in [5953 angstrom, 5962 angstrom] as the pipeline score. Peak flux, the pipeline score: 5.936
